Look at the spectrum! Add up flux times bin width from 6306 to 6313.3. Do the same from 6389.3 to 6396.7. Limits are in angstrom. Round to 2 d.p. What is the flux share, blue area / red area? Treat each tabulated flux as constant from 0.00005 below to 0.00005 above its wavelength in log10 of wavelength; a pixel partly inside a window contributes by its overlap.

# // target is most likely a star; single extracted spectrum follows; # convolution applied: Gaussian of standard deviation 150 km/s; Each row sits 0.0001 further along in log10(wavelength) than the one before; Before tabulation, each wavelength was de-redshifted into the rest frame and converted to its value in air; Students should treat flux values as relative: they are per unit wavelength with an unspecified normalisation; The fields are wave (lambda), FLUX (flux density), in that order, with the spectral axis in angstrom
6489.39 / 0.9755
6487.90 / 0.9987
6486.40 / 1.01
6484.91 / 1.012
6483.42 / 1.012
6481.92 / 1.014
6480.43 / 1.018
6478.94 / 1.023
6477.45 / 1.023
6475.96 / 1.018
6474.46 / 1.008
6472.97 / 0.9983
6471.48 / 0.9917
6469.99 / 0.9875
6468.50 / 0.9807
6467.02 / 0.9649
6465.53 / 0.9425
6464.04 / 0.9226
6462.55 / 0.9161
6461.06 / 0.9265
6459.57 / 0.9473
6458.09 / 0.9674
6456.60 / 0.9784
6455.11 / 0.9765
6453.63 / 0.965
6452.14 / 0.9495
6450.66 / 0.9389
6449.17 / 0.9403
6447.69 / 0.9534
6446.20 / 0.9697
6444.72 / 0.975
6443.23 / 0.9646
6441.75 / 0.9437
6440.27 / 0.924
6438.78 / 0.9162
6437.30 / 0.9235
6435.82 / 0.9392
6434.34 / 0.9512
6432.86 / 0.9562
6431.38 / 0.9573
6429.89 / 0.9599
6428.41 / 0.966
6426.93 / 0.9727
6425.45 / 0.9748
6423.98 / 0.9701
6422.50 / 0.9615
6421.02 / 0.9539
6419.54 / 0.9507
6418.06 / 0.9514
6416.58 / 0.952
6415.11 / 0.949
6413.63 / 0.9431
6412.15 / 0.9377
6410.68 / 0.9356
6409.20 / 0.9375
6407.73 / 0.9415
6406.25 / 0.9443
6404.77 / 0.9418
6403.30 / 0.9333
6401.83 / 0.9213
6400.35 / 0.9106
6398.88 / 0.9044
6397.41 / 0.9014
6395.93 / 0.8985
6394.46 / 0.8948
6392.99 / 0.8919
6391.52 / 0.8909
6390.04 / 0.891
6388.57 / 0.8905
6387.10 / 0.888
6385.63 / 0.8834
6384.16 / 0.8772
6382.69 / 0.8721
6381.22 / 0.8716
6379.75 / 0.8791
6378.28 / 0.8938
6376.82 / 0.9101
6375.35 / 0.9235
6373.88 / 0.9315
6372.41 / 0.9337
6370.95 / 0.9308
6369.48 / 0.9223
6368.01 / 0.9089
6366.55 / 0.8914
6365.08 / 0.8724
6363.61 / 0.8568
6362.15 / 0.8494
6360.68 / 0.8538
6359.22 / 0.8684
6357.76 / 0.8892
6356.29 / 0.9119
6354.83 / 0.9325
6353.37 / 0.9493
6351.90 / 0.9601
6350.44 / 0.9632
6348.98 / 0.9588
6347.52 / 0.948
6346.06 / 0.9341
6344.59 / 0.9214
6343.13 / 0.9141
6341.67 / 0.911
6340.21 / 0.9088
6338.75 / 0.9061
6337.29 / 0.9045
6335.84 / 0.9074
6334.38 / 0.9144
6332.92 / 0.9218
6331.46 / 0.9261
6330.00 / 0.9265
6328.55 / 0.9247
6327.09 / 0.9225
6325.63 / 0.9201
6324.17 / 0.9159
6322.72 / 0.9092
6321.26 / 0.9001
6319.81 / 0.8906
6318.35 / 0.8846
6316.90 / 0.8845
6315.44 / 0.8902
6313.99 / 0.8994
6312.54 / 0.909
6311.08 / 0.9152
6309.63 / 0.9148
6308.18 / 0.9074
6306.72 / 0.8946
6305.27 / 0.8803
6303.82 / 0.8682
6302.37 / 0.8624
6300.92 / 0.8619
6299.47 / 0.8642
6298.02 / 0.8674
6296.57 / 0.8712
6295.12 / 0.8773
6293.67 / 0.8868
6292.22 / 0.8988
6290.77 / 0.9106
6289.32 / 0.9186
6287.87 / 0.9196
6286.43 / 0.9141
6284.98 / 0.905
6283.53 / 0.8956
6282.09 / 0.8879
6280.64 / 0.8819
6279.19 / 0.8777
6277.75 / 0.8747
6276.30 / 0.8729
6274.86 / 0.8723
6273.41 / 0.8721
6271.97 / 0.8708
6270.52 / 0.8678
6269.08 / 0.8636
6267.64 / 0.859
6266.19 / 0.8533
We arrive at 1.00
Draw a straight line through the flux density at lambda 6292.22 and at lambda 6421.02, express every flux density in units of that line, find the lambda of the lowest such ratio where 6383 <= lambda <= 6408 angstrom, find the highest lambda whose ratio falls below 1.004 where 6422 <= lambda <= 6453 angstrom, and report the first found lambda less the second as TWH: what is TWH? -68.0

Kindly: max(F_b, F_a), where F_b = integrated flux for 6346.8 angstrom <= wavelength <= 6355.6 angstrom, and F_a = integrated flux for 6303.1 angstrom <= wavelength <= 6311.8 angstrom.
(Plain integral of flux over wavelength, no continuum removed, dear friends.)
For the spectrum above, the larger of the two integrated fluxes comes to 8.4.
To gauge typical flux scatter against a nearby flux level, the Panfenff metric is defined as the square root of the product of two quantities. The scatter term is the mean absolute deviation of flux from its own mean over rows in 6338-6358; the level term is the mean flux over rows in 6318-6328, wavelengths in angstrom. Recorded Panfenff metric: 0.135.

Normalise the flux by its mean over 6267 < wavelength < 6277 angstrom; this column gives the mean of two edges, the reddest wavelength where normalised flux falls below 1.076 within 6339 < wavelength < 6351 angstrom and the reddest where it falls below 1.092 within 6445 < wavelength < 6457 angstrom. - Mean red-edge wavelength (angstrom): 6398.4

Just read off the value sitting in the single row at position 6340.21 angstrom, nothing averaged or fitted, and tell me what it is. 0.9088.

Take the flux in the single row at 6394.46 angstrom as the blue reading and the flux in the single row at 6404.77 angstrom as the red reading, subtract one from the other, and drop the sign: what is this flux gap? 0.047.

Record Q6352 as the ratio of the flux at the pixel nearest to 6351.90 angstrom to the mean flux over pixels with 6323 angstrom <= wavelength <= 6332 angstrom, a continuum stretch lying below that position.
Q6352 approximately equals 1.04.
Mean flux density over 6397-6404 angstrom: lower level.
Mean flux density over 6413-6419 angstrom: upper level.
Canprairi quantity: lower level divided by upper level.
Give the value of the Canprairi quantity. 0.96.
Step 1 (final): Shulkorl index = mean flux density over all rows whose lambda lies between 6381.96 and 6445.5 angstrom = 0.93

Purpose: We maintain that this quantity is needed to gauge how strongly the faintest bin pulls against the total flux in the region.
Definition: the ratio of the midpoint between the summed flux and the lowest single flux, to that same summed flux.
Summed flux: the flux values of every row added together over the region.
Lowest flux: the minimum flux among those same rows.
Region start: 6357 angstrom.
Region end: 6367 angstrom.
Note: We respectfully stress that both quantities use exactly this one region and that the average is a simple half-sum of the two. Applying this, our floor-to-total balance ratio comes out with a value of 0.570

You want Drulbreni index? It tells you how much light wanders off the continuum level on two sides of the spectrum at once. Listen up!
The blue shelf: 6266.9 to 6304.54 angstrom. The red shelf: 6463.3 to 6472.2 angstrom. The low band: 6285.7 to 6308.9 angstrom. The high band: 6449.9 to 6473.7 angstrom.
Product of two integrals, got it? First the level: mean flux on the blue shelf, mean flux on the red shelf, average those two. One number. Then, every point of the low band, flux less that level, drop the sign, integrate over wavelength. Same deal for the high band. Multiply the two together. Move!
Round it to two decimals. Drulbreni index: 0.73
